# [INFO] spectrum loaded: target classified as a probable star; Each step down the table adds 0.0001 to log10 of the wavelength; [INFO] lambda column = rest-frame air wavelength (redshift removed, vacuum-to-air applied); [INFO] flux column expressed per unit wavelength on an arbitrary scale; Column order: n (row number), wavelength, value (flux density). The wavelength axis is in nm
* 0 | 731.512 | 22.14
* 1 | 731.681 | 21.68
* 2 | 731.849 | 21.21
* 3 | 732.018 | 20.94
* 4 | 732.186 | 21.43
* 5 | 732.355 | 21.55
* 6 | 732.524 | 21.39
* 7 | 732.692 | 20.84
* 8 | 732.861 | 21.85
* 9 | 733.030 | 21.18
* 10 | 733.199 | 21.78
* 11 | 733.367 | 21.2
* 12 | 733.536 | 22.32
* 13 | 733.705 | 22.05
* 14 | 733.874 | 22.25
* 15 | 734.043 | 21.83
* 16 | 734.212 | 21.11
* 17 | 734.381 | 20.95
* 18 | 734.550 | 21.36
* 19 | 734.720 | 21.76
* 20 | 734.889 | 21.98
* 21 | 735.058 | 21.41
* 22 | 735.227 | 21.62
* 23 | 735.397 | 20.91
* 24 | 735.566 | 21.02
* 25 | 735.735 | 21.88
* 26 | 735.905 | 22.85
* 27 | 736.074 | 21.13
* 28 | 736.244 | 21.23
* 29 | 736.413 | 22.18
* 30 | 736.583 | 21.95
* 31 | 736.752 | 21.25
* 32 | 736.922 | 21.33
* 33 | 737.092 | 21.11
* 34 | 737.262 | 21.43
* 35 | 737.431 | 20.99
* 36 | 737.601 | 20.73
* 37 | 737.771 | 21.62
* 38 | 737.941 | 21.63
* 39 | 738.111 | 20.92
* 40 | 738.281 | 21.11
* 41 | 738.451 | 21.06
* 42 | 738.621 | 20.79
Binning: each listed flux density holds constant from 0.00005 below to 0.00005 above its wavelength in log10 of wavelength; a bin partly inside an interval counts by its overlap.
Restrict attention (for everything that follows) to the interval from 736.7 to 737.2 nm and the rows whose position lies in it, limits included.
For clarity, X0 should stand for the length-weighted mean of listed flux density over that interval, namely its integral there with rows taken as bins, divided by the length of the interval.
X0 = 21.2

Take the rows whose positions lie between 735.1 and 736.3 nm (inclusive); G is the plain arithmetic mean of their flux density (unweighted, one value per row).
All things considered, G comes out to 21.5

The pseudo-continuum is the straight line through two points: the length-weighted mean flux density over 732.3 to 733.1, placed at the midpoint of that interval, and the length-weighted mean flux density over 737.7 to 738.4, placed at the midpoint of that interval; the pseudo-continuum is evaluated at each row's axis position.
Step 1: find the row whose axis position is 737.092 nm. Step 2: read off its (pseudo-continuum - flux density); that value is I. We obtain 0.2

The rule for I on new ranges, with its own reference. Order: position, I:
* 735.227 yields -0.3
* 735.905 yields -1.5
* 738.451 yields 0.2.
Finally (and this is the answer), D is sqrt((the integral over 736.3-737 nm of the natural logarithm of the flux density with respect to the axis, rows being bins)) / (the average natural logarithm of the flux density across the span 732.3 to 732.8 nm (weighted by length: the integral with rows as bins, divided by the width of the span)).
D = 0.48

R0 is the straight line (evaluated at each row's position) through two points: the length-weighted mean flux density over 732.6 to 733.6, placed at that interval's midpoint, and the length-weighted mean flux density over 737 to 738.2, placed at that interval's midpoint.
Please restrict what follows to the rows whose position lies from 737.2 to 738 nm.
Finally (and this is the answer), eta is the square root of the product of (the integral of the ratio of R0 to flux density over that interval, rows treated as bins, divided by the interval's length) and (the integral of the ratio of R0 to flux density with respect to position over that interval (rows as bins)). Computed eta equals 0.9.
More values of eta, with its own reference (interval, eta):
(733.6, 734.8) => 1.1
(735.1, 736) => 0.9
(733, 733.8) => 0.9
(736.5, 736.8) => 0.5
